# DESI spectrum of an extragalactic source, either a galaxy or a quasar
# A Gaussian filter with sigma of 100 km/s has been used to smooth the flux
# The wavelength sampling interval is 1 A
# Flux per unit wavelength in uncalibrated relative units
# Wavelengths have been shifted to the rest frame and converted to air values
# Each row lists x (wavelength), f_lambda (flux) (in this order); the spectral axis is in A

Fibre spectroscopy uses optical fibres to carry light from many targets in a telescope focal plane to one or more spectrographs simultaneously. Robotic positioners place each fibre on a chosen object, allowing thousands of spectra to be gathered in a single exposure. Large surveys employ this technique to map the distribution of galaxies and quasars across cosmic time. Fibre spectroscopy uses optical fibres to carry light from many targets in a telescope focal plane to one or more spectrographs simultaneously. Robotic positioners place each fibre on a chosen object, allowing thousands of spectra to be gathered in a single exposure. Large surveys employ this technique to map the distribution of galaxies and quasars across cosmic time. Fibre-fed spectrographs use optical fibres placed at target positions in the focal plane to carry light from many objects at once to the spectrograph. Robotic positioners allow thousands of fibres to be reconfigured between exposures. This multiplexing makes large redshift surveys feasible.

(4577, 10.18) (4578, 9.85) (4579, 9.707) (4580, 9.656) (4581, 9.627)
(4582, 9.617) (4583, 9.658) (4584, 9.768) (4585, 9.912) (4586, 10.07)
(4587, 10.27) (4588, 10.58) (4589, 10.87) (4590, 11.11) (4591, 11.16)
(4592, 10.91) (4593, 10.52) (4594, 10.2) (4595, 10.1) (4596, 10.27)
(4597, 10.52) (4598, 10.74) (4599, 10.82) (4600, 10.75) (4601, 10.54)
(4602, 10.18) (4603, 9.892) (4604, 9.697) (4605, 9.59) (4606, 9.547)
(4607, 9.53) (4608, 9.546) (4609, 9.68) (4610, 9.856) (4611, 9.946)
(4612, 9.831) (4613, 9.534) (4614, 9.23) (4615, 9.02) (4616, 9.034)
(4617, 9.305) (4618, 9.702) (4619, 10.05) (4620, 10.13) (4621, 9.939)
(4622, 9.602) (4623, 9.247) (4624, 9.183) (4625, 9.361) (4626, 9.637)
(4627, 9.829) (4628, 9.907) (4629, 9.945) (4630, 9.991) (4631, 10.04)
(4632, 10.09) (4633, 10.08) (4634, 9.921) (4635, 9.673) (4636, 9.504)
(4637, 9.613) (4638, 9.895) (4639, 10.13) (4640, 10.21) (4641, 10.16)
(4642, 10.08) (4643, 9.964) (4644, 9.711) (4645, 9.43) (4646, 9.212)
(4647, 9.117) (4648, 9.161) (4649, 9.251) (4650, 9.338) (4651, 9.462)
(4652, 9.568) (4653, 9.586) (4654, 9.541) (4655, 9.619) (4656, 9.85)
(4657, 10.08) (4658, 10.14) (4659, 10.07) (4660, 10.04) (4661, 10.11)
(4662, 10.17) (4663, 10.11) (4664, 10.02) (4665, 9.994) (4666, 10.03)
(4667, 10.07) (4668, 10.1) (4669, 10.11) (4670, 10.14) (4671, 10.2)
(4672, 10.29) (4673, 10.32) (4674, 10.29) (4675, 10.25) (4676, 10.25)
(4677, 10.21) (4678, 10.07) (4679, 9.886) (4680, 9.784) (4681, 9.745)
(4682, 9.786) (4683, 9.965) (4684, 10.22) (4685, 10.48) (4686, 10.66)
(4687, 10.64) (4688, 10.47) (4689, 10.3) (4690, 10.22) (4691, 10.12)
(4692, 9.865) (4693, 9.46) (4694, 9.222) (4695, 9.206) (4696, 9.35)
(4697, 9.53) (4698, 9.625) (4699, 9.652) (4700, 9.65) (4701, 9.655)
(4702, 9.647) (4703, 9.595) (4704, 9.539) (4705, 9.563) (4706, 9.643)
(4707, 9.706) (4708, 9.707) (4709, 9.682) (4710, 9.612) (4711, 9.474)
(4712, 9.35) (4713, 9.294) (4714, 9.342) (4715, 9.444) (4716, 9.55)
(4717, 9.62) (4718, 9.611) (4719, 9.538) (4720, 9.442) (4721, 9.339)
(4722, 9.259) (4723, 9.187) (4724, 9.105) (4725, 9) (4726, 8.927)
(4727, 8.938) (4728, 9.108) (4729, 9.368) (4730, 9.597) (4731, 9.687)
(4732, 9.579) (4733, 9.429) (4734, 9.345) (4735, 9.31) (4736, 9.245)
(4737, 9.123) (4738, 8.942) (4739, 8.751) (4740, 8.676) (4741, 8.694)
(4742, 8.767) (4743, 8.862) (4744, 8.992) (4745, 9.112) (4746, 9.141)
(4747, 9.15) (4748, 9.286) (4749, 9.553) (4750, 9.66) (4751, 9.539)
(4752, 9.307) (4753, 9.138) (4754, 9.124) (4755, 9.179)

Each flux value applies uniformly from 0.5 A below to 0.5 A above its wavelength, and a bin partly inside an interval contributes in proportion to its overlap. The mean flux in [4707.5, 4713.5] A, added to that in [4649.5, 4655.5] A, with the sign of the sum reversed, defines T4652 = -19.0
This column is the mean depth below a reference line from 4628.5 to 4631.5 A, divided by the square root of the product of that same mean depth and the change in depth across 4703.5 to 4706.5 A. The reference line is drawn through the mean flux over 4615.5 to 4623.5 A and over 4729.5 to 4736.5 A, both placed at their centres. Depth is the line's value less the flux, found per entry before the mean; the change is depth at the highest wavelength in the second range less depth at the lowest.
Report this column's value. -1.9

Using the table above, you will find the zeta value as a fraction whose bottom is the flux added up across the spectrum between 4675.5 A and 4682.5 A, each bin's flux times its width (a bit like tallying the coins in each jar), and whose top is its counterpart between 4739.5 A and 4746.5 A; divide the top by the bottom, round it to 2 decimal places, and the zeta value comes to 0.89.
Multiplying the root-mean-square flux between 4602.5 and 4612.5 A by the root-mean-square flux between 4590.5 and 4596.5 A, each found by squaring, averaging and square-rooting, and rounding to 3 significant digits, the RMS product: 102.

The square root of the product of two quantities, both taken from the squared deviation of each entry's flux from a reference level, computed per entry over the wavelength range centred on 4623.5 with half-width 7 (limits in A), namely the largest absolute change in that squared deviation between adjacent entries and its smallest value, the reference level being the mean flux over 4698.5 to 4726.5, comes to 0.057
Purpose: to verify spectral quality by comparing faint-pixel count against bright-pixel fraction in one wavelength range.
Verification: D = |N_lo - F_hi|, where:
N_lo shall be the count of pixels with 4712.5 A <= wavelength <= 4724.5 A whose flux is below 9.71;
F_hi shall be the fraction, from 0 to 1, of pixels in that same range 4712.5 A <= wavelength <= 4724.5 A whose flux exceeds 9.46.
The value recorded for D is 12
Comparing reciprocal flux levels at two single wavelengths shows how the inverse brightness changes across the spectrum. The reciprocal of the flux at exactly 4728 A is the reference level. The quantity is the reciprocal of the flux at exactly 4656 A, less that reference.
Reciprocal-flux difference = -0.008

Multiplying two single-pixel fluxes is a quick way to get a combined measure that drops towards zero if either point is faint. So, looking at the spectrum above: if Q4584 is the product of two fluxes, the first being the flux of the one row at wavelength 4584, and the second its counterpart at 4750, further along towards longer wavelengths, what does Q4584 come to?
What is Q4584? 94.4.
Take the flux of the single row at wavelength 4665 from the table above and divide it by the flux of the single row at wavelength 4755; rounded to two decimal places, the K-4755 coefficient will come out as 1.09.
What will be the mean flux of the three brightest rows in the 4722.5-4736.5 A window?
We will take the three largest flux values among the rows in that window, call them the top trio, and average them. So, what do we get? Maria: 9.6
